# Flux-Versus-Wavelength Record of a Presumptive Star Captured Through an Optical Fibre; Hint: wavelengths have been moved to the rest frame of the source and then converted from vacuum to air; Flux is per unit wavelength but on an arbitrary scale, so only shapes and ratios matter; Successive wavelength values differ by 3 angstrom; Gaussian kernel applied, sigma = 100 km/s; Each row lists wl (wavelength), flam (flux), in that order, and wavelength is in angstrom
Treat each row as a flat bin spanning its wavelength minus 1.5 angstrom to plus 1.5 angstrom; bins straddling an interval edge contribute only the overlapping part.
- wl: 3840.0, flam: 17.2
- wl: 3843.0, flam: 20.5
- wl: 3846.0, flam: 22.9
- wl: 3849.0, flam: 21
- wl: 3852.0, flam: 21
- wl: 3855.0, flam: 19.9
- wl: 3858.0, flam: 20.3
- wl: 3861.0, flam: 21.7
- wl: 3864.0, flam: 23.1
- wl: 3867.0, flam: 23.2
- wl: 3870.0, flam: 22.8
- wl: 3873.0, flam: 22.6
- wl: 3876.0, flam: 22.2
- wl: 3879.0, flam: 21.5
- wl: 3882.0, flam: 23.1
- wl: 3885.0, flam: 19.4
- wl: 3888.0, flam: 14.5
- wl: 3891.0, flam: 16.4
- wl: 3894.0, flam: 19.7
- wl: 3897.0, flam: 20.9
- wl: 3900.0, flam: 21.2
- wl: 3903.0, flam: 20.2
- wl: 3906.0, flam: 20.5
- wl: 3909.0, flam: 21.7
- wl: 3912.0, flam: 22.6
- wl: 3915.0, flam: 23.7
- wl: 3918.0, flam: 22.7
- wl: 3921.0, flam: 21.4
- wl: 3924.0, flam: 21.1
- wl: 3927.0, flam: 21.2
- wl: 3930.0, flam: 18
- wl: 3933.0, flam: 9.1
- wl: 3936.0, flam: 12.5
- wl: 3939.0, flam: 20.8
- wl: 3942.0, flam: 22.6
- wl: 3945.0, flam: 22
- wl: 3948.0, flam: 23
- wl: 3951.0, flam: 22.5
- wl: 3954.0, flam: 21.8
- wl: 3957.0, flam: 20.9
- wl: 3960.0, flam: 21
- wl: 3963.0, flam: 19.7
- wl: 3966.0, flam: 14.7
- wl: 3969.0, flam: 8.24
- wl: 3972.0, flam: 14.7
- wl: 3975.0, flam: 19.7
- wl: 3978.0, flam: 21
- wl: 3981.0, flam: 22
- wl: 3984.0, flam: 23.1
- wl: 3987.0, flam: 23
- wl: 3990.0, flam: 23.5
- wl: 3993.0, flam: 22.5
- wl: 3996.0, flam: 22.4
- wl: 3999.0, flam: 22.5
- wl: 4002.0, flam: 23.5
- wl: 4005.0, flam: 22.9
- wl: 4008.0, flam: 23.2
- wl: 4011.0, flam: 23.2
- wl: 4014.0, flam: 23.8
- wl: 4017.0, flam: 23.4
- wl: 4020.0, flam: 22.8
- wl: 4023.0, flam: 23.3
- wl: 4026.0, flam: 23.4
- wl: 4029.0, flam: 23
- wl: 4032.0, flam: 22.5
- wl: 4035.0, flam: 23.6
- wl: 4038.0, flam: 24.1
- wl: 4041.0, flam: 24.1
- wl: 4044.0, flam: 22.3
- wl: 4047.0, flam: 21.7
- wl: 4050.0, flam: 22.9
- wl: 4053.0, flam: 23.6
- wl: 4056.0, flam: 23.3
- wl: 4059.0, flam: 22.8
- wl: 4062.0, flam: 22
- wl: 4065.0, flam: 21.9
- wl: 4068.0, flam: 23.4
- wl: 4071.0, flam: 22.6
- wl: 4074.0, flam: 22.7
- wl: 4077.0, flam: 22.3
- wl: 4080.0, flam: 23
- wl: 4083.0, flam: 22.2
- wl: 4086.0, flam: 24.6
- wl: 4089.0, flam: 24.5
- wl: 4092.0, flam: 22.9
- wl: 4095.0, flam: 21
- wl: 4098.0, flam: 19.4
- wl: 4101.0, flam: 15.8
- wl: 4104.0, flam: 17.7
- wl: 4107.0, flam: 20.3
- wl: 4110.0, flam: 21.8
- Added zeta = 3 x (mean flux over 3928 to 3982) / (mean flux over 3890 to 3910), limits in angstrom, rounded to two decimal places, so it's 2.77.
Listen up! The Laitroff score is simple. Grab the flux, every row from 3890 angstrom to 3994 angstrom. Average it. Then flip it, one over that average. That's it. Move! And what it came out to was 0.0500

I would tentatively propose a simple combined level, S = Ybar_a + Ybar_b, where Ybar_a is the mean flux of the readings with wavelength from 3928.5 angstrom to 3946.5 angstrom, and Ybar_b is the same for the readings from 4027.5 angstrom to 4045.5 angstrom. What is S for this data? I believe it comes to 40.8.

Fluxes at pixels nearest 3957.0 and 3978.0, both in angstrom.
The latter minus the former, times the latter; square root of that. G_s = 1.4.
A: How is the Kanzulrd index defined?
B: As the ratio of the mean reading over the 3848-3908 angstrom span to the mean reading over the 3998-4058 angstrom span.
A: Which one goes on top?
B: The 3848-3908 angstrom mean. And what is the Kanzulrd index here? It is 0.90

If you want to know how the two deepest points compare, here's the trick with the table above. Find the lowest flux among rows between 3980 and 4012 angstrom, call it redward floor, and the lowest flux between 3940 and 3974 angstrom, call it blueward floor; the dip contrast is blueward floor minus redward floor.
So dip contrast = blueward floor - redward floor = -13.8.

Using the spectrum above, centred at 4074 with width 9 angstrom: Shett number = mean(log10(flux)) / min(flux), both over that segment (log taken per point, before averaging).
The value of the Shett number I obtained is 0.0607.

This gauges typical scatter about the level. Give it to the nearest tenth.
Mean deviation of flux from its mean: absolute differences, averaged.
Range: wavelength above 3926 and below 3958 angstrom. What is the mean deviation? 3.4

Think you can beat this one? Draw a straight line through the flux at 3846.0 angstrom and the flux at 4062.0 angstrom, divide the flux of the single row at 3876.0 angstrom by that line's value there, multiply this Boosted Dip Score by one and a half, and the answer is 1.46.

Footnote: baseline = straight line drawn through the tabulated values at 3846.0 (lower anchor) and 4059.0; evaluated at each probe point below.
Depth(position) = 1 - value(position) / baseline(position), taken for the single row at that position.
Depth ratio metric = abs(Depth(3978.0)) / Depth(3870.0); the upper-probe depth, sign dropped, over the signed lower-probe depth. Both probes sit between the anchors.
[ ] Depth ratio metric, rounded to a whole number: 21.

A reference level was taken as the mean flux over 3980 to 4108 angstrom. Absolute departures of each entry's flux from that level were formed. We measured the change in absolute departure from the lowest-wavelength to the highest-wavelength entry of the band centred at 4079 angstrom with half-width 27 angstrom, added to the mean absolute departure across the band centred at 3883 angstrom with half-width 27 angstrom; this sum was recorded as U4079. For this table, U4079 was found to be 5.7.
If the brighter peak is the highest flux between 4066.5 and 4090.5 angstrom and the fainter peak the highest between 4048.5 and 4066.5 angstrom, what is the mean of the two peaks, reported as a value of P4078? 24.1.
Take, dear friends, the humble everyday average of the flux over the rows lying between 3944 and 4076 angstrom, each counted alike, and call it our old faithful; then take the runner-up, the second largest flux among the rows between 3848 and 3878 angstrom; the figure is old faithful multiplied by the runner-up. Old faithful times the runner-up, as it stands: 506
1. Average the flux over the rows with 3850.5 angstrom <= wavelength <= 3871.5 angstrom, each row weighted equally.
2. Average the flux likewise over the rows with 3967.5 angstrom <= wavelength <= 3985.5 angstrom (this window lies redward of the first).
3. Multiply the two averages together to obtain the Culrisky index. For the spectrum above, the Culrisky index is 394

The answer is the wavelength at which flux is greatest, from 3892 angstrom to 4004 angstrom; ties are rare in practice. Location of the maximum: 3915.0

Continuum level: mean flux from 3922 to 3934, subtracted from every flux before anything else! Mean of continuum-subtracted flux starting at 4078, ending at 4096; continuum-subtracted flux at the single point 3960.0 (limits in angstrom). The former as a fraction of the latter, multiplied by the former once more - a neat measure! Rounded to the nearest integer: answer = 9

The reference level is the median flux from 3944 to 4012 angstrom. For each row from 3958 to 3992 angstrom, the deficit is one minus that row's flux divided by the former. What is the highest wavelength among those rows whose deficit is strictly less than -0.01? 3990.0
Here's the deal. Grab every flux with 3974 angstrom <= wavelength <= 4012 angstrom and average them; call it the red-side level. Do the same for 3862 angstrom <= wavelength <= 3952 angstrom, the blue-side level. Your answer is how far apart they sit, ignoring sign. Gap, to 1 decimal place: 2.0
